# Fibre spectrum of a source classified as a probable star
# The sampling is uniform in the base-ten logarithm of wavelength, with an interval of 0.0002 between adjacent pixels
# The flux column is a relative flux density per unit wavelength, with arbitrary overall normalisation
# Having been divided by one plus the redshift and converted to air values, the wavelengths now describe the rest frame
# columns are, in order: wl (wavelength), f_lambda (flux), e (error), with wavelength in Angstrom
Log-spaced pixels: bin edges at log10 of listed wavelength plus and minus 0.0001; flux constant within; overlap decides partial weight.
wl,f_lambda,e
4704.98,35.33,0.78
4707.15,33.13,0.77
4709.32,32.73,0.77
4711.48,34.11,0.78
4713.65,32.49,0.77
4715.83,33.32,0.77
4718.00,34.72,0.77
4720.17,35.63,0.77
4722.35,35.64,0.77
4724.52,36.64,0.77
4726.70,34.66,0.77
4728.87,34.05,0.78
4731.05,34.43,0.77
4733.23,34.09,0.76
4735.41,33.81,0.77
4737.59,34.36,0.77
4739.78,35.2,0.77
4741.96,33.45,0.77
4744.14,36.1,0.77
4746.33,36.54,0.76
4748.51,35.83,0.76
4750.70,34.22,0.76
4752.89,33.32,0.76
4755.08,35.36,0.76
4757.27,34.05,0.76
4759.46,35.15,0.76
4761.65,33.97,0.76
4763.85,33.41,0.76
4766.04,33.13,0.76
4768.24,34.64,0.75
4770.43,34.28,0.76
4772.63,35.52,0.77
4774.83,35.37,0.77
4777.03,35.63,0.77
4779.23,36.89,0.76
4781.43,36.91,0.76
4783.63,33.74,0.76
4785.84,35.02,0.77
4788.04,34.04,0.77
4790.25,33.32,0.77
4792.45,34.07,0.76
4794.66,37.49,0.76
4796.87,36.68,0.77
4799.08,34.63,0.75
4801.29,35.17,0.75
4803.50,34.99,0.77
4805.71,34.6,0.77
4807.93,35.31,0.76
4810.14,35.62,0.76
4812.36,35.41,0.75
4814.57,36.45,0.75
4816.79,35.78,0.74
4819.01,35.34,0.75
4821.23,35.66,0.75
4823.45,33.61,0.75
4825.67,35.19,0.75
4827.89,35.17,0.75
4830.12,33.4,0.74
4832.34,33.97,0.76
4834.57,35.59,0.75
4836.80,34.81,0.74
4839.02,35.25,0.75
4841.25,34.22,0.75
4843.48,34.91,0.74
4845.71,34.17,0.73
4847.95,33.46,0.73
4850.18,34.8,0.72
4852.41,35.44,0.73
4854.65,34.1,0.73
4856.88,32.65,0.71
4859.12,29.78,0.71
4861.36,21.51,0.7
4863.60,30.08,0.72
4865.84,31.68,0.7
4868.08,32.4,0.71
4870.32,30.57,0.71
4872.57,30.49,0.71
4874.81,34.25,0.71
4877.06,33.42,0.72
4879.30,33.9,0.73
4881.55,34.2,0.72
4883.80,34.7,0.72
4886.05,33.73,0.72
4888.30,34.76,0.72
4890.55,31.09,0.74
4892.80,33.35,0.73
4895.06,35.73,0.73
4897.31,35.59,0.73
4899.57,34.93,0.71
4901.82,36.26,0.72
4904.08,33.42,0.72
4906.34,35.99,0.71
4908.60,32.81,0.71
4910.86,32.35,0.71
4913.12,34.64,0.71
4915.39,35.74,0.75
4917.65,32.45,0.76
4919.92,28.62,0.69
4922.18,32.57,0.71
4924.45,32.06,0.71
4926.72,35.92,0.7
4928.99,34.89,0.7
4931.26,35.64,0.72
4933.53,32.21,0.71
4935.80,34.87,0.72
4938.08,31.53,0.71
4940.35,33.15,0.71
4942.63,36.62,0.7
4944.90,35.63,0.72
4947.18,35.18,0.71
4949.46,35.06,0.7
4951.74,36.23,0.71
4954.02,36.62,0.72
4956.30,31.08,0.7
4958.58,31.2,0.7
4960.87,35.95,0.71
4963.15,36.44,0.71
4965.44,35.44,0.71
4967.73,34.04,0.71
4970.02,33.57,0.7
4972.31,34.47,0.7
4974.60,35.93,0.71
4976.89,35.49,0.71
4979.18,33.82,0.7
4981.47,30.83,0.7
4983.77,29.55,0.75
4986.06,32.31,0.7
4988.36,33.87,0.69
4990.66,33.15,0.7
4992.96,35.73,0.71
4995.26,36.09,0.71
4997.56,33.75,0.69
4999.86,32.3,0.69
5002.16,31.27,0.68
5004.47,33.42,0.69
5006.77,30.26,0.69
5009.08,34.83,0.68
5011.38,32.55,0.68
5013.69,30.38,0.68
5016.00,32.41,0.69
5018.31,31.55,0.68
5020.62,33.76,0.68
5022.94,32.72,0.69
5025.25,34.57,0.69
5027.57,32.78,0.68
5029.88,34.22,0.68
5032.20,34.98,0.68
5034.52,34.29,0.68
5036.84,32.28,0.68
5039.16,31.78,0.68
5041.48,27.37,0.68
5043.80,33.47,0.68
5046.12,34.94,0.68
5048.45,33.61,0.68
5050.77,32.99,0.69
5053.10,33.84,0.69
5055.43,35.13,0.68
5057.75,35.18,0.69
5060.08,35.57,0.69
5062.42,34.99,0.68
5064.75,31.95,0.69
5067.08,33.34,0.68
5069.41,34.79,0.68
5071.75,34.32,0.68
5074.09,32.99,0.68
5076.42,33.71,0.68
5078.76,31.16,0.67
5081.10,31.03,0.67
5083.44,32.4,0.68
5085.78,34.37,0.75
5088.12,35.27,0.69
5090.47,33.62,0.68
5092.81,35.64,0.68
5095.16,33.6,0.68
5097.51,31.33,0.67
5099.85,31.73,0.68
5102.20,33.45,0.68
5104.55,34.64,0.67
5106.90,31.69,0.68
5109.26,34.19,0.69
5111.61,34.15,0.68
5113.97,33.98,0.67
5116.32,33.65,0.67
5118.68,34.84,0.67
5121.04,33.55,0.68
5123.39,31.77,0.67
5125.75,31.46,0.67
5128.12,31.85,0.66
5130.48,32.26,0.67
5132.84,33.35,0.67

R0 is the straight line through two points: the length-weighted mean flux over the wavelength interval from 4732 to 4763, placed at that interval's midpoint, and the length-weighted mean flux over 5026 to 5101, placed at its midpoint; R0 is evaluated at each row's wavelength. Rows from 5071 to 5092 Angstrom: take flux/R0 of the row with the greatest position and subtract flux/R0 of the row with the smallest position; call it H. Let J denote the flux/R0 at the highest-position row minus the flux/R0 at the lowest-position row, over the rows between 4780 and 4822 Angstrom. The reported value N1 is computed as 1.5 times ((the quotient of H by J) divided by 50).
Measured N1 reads 0.02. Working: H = -0.02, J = -0.03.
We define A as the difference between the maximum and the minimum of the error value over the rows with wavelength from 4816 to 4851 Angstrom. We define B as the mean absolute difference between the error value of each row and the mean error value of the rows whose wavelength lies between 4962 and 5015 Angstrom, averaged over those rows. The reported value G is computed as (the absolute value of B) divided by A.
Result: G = 0.27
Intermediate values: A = 0.040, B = 0.011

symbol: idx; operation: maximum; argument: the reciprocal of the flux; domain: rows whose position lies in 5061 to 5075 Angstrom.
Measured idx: 0.031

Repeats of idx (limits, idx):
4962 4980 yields 0.030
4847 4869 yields 0.046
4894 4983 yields 0.035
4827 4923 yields 0.046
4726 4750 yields 0.030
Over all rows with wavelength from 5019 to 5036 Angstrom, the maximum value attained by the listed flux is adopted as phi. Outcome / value 34.98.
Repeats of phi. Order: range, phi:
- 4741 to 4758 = 36.54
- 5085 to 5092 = 35.27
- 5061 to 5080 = 34.99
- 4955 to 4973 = 36.44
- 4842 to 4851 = 34.91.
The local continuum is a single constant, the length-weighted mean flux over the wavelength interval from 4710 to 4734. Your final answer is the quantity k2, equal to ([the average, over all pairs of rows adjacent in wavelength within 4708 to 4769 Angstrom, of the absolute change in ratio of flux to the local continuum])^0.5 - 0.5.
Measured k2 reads -0.326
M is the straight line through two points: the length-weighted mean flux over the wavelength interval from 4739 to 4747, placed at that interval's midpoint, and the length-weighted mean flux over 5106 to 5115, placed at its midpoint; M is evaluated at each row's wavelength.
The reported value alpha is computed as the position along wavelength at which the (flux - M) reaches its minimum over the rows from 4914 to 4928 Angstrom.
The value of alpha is 4919.92 Angstrom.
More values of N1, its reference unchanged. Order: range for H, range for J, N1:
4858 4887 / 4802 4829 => 0.44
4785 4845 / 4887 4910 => 0.00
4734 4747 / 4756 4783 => 0.03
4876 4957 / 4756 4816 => -0.02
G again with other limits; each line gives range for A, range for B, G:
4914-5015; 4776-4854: 0.13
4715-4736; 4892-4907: 0.37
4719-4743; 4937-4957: 0.30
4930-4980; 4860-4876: 0.24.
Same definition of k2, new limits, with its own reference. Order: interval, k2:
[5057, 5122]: -0.303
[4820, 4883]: -0.278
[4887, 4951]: -0.254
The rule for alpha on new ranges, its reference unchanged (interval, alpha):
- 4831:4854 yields 4847.95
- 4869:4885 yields 4872.57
